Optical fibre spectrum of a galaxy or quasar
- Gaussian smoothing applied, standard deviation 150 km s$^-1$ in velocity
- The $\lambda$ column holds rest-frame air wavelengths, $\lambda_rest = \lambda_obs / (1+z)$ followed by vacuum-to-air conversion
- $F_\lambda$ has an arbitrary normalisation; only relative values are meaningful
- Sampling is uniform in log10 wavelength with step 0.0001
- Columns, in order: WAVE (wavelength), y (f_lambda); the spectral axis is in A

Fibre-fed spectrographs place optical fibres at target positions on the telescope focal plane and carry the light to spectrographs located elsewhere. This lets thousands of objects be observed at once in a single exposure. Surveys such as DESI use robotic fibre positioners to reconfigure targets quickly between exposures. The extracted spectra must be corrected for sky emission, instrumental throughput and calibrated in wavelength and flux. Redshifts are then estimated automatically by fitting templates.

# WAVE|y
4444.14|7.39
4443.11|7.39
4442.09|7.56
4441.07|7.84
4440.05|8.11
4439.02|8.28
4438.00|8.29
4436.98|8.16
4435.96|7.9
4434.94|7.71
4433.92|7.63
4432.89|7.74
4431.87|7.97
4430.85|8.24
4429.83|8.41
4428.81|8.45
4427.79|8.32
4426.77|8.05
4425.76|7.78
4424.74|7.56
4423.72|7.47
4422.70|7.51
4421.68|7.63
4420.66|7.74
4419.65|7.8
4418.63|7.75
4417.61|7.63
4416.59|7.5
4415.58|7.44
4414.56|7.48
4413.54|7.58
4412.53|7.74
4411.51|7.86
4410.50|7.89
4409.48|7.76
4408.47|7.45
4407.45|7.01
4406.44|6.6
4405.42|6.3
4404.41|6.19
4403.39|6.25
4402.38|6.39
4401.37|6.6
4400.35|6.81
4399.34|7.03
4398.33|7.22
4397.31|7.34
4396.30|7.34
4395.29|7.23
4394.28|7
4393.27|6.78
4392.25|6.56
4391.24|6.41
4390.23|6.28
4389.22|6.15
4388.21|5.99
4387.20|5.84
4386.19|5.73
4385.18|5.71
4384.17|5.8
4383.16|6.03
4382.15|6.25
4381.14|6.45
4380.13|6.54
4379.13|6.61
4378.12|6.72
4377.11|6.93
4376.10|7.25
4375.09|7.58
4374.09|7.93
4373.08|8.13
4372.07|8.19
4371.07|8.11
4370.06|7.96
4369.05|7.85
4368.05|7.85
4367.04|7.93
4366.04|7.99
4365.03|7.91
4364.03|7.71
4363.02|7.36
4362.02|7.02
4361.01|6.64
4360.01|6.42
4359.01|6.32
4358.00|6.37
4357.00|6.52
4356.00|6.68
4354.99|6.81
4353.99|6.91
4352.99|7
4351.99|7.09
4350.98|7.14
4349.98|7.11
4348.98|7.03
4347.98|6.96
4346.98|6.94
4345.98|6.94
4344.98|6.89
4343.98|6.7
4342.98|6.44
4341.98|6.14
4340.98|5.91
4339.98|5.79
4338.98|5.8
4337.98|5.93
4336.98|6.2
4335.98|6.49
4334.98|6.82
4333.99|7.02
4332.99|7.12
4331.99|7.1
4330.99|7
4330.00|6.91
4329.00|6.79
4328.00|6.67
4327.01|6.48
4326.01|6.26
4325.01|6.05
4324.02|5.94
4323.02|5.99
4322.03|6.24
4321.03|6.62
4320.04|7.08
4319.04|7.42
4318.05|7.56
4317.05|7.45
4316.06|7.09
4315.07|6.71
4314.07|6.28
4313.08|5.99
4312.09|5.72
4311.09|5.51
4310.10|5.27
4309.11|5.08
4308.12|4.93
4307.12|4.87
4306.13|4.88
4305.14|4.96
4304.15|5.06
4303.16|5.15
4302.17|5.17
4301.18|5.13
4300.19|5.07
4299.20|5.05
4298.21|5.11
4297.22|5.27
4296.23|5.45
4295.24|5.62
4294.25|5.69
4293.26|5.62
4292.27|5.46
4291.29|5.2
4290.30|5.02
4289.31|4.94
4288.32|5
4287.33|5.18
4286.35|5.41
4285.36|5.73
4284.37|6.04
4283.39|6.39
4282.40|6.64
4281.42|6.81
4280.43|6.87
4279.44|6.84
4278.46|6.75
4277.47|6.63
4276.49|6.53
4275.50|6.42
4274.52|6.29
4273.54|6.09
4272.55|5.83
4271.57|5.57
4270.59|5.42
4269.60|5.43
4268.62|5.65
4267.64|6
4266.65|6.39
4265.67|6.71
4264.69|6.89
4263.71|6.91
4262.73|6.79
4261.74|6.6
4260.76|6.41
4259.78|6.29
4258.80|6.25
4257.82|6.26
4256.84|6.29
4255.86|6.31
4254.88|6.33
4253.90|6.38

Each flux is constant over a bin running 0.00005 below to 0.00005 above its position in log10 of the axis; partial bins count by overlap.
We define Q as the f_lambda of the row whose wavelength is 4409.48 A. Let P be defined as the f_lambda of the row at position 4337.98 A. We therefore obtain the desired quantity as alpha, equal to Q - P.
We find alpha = 1.8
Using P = 5.93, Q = 7.76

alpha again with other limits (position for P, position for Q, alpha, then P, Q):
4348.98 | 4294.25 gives -1.3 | 7.03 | 5.69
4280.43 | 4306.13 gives -2.0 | 6.87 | 4.88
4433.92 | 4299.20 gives -2.6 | 7.63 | 5.05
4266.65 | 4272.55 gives -0.6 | 6.39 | 5.83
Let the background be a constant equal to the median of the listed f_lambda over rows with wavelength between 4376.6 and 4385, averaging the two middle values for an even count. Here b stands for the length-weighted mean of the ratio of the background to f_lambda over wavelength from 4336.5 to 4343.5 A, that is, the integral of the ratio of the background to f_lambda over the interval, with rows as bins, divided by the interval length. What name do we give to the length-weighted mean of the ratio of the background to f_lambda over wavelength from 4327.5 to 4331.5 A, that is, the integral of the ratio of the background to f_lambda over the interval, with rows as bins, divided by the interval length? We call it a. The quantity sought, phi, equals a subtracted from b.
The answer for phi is 0.13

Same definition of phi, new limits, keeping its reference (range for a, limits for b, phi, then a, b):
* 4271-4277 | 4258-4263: -0.06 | 1.07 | 1.01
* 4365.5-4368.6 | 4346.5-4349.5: 0.11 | 0.82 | 0.93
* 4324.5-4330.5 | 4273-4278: 0.02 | 1.00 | 1.02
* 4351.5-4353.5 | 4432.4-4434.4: -0.08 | 0.92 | 0.84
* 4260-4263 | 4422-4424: -0.12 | 0.99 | 0.86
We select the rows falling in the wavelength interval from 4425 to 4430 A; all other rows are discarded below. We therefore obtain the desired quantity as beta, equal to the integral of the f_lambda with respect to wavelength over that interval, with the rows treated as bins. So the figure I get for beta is 40.8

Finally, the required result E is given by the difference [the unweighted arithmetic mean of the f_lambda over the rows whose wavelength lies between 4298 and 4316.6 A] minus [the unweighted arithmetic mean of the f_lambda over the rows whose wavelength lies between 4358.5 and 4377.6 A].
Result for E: -2.1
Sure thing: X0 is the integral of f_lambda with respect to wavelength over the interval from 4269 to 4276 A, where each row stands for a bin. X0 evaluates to 41.0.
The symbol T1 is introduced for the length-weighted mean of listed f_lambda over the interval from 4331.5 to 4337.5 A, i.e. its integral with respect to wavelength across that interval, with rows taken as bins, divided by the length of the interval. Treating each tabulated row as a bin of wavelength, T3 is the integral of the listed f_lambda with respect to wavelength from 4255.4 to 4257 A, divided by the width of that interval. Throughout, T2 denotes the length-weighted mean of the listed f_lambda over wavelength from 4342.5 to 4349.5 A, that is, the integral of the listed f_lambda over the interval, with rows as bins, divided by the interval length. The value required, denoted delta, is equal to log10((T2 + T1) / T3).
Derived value 0.34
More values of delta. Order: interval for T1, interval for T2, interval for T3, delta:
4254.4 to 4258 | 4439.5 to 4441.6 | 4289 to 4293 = 0.44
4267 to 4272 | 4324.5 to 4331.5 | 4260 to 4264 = 0.27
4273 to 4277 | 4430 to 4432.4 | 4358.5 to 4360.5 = 0.36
